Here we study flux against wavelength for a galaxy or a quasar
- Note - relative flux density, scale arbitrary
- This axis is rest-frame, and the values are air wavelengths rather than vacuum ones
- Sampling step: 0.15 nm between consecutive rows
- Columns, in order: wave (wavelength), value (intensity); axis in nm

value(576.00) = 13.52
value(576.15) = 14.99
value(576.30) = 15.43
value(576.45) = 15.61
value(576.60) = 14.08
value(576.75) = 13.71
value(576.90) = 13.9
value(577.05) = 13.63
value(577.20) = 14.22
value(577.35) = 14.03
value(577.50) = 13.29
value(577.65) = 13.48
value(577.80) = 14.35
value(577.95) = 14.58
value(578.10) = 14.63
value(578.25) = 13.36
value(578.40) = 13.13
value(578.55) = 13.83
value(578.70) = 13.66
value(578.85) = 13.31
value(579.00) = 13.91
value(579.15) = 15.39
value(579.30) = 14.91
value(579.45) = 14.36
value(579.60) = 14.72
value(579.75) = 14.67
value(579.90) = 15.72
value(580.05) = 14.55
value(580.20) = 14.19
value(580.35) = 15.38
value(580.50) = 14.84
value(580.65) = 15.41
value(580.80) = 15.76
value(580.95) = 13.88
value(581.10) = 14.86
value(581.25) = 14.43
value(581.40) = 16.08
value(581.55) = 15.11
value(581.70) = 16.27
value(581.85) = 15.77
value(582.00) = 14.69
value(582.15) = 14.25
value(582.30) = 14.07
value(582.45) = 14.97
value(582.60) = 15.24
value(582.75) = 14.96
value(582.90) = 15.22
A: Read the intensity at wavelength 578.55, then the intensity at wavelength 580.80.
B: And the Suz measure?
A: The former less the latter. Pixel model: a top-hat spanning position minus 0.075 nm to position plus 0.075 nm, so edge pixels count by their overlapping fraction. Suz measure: -1.9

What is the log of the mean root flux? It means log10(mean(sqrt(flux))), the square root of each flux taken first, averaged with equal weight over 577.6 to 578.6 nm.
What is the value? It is 0.572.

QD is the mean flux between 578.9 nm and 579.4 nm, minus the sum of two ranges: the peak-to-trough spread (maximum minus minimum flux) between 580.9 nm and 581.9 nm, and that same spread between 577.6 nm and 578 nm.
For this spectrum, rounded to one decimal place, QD 11.2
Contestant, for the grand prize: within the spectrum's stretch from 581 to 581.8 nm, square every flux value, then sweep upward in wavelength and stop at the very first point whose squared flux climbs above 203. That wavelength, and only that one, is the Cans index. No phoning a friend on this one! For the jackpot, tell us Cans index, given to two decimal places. 581.10 nm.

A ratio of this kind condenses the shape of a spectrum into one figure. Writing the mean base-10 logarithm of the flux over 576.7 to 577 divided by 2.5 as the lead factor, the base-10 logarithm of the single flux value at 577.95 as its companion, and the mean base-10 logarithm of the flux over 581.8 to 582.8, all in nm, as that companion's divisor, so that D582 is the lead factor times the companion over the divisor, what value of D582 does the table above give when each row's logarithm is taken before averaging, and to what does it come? 0.453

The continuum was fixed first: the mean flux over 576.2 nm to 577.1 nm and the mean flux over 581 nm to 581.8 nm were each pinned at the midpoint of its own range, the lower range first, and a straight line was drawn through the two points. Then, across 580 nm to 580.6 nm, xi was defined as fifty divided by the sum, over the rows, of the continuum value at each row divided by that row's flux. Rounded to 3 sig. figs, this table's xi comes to 12.2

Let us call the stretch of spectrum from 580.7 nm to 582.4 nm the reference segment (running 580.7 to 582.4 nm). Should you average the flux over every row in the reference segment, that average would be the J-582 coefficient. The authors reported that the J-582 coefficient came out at 15.0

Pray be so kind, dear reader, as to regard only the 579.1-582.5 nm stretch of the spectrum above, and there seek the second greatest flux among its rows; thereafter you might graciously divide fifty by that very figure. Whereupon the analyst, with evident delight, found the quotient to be 3.11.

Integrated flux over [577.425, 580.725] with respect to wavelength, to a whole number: 47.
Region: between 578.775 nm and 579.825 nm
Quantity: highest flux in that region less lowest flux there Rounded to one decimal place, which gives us 2.1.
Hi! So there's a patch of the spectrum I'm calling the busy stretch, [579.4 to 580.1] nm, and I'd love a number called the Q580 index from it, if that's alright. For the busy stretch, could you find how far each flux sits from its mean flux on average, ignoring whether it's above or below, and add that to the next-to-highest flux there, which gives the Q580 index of 15.1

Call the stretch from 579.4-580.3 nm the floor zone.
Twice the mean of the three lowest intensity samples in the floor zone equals 28.7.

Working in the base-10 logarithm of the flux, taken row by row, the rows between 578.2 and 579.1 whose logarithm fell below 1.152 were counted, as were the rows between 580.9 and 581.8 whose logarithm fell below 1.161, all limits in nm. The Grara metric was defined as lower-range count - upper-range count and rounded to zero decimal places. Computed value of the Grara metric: 4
